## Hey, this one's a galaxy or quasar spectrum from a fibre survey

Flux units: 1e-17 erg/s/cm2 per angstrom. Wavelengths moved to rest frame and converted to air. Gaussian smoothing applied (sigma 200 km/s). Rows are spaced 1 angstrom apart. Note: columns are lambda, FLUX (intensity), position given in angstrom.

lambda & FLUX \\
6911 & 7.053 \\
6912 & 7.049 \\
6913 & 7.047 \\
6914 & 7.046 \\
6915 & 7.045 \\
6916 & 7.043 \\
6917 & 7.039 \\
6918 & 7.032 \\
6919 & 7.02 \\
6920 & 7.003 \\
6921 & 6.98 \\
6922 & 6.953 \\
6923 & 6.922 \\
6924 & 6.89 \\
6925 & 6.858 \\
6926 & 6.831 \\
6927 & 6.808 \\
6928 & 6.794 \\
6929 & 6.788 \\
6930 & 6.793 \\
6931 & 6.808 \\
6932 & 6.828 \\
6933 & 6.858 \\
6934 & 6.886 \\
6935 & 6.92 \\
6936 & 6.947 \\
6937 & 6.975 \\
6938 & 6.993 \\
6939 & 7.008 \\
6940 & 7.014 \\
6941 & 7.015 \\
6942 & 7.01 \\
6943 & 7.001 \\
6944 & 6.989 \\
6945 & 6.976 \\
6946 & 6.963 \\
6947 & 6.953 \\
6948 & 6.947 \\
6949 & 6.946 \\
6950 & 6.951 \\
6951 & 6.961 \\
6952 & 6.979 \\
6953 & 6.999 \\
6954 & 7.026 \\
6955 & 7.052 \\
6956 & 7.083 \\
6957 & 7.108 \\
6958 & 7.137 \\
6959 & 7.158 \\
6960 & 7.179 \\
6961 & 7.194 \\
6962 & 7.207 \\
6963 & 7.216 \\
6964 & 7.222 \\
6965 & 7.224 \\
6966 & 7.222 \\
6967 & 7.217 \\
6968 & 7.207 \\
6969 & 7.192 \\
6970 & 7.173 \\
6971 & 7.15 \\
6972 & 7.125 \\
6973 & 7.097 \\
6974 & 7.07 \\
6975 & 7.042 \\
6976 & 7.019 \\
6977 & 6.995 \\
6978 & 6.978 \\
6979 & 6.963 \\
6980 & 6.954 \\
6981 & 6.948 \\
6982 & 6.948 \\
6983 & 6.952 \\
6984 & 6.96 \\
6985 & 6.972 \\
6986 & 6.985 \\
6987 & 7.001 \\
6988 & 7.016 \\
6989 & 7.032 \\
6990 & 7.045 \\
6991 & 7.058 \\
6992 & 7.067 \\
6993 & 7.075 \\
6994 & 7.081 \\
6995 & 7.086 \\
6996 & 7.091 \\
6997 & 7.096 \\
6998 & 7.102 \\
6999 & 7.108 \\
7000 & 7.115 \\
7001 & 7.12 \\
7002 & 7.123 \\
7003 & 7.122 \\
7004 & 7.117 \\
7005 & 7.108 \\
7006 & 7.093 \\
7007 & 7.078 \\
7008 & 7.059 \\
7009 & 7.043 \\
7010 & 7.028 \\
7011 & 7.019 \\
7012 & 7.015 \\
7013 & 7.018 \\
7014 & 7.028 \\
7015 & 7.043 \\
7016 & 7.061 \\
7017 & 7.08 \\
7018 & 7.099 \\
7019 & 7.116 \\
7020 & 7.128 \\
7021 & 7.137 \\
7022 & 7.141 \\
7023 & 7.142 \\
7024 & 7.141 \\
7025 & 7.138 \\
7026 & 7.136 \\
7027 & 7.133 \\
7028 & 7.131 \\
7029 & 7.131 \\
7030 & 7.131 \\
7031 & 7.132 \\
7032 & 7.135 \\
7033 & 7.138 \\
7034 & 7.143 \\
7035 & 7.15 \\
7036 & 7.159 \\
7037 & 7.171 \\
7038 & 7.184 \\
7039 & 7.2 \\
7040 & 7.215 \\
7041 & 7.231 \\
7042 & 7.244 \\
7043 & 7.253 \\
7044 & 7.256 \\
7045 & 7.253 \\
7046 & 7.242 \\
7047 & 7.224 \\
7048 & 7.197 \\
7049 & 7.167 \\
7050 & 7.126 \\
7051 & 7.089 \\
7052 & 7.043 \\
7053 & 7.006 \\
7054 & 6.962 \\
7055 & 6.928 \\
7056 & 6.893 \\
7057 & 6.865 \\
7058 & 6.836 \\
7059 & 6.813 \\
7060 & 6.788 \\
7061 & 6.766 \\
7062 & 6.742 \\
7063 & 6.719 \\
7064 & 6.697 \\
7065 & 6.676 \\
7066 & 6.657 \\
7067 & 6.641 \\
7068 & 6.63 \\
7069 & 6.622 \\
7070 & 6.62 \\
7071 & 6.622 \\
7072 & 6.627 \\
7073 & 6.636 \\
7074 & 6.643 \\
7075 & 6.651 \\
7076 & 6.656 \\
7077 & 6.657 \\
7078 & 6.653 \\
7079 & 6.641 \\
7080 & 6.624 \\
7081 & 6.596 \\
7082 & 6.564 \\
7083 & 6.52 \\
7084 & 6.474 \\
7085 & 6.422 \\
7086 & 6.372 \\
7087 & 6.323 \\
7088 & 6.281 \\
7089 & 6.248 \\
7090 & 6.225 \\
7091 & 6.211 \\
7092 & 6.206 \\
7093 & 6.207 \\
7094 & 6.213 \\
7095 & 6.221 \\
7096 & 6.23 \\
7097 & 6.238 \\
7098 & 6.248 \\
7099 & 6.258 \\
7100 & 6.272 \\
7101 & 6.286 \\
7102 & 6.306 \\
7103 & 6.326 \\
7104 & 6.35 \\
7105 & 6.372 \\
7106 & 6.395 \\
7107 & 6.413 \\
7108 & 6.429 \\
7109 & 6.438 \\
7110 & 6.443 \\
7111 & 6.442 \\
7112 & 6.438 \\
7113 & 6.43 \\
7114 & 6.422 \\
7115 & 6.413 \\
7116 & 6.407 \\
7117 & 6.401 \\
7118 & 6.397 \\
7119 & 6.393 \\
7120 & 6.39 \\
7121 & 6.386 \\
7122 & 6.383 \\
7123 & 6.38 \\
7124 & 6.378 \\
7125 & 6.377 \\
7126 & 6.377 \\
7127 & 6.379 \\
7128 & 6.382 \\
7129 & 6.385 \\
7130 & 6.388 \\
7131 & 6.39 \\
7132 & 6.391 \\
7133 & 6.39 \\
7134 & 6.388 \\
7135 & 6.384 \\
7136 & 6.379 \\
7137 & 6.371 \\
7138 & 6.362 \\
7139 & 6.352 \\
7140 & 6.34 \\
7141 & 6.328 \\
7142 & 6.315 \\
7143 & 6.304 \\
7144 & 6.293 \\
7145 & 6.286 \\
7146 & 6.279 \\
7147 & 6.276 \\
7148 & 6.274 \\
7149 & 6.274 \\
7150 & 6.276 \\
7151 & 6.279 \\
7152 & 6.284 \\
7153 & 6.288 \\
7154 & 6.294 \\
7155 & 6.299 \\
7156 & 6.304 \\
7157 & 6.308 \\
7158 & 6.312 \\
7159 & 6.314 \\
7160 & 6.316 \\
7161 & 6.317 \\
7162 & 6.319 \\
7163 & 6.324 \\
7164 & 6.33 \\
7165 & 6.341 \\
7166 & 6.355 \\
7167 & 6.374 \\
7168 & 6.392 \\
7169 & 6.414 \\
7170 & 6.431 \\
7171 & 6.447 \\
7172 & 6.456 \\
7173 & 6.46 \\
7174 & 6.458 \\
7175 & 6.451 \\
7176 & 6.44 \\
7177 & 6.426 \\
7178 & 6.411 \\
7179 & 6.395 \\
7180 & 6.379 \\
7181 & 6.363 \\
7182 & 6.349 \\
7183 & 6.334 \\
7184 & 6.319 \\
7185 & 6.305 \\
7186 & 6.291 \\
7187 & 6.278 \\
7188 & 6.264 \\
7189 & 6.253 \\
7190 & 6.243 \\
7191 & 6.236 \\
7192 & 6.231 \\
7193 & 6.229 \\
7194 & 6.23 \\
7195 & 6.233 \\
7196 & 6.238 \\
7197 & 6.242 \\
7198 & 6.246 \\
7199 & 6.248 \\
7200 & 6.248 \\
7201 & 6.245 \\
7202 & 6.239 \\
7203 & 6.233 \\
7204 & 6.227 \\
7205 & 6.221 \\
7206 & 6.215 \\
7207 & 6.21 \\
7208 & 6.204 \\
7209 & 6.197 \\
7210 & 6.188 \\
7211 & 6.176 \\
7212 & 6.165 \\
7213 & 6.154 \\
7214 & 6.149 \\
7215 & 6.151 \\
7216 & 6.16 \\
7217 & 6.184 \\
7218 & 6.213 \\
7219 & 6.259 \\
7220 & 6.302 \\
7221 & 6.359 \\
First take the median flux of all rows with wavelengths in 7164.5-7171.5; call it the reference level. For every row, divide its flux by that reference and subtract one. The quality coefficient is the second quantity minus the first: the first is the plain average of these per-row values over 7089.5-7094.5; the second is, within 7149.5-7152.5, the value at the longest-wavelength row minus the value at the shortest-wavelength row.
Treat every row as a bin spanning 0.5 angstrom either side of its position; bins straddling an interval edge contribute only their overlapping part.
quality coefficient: 0.029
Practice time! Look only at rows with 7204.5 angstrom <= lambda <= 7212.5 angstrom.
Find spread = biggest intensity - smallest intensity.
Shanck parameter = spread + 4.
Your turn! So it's 4.06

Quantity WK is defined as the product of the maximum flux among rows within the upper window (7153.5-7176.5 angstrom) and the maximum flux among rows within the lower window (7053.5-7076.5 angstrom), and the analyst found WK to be 45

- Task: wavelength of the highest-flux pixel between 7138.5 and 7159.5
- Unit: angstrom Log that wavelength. 7139 angstrom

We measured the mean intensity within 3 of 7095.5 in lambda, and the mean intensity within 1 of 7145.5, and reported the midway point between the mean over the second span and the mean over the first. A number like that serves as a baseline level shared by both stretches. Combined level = 6.3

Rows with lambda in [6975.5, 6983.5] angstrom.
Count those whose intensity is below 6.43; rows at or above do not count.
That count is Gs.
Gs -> 0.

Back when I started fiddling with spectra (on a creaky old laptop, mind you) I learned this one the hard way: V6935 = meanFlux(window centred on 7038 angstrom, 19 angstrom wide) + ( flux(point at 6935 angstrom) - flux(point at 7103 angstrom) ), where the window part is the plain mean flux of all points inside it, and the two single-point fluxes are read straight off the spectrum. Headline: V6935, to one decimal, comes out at 7.8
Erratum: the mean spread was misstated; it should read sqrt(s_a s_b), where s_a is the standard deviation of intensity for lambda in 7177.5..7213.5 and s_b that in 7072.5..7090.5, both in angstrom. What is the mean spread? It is 0.10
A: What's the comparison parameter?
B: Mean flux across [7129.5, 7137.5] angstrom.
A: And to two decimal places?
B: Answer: 6.39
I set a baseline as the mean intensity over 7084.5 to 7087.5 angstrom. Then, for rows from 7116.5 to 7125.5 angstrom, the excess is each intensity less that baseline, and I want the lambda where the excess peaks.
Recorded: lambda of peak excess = 7117 angstrom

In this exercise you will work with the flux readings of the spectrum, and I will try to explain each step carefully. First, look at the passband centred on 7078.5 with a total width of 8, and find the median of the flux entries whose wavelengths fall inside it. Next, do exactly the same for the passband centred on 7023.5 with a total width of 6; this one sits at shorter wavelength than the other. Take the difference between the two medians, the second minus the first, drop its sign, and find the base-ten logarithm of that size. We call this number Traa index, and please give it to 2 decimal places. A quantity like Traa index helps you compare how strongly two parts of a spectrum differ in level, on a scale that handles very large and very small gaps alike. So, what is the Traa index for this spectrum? -0.31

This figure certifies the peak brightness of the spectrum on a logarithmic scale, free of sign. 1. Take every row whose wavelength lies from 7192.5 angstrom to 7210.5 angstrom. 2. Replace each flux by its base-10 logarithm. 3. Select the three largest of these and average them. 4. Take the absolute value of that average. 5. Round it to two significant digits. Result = 0.80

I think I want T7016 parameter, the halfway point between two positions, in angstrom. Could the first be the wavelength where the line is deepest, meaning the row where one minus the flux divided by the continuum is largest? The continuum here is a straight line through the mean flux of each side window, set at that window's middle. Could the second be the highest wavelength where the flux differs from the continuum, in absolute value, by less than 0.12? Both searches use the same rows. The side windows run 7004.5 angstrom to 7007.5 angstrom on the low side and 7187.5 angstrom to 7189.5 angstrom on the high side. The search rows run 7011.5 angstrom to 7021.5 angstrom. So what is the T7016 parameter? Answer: 7016.5 angstrom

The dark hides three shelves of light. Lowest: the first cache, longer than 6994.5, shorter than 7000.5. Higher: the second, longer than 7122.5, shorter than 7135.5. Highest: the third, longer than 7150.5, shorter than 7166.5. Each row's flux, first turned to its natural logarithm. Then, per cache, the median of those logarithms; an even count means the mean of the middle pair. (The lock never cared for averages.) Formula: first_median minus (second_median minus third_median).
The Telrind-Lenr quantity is 1.95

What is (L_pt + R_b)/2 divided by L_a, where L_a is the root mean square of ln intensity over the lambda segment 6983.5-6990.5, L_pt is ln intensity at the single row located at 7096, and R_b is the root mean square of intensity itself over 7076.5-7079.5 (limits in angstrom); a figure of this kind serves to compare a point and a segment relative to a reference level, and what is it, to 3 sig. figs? 2.18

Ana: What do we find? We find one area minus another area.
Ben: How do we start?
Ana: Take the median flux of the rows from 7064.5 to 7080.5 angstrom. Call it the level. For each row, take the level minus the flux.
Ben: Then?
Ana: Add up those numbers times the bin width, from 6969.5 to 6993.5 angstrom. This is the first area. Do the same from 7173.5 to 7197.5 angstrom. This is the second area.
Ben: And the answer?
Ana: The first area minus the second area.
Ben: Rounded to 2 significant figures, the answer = -17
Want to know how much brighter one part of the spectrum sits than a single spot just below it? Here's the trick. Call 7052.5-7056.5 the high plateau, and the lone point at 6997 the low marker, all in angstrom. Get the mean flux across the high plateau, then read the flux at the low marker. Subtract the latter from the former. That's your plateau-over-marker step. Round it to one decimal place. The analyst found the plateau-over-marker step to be -0.1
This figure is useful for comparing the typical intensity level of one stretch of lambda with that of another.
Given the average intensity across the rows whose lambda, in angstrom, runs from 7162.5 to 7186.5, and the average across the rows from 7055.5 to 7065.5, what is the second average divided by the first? 1.06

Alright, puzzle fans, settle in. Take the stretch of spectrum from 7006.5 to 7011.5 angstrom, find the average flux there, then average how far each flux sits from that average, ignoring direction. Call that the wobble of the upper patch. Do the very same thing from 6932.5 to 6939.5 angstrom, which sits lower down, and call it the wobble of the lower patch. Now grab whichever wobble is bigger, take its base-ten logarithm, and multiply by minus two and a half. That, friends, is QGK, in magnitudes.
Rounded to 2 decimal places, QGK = 3.36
